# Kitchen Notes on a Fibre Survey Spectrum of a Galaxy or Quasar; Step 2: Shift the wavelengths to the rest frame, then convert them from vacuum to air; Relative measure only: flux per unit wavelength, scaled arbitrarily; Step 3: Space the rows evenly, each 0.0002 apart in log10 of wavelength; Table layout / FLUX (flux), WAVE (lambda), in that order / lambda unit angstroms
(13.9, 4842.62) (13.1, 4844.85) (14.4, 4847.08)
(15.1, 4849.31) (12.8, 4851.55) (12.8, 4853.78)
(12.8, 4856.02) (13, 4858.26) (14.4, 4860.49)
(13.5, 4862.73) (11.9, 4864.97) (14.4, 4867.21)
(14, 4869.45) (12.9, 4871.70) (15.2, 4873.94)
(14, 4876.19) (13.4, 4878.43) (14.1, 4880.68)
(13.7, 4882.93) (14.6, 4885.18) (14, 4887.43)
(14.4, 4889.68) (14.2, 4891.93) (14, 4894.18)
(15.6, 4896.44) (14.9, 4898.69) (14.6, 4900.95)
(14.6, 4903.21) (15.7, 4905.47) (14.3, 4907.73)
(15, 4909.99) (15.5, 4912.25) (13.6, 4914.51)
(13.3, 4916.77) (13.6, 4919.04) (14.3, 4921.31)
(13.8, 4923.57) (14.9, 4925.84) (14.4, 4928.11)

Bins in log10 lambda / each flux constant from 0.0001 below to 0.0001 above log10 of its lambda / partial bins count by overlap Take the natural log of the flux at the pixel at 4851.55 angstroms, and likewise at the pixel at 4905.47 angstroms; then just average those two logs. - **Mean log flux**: 2.652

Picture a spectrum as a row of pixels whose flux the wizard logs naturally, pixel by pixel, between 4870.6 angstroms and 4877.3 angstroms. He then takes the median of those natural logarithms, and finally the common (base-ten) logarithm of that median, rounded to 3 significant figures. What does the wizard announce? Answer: 0.421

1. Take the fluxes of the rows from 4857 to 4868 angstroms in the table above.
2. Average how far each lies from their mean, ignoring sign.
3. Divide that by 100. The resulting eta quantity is 0.0079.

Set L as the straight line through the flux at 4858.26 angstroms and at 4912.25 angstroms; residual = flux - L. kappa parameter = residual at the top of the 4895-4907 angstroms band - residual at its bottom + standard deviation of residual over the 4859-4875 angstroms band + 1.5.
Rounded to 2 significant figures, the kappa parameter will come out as 2.2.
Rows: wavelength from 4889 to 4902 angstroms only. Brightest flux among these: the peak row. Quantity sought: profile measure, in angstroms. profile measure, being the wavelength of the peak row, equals 4896.44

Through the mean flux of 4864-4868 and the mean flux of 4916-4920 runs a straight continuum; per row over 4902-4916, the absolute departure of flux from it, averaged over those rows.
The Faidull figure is 1.4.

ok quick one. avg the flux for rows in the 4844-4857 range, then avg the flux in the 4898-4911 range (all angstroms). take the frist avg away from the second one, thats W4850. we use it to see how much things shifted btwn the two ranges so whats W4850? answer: 1.3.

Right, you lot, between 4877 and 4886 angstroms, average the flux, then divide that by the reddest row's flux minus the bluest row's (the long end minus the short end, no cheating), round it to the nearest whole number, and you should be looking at 12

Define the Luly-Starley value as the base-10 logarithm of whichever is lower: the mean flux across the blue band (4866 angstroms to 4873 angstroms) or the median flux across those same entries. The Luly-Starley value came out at 1.14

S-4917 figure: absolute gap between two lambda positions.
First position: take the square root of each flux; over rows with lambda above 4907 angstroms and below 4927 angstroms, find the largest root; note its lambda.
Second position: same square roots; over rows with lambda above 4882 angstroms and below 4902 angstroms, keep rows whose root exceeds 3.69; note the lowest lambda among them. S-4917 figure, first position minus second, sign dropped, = 29.3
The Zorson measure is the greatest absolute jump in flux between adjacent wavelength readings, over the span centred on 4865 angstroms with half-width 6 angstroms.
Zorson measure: 2.5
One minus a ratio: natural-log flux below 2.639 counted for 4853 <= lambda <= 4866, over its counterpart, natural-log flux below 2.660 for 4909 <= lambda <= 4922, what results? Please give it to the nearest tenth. -0.7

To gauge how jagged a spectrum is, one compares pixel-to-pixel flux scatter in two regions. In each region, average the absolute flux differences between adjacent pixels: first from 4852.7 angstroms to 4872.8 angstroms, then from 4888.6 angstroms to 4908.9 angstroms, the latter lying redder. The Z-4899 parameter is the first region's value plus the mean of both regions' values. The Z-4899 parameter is 1.86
